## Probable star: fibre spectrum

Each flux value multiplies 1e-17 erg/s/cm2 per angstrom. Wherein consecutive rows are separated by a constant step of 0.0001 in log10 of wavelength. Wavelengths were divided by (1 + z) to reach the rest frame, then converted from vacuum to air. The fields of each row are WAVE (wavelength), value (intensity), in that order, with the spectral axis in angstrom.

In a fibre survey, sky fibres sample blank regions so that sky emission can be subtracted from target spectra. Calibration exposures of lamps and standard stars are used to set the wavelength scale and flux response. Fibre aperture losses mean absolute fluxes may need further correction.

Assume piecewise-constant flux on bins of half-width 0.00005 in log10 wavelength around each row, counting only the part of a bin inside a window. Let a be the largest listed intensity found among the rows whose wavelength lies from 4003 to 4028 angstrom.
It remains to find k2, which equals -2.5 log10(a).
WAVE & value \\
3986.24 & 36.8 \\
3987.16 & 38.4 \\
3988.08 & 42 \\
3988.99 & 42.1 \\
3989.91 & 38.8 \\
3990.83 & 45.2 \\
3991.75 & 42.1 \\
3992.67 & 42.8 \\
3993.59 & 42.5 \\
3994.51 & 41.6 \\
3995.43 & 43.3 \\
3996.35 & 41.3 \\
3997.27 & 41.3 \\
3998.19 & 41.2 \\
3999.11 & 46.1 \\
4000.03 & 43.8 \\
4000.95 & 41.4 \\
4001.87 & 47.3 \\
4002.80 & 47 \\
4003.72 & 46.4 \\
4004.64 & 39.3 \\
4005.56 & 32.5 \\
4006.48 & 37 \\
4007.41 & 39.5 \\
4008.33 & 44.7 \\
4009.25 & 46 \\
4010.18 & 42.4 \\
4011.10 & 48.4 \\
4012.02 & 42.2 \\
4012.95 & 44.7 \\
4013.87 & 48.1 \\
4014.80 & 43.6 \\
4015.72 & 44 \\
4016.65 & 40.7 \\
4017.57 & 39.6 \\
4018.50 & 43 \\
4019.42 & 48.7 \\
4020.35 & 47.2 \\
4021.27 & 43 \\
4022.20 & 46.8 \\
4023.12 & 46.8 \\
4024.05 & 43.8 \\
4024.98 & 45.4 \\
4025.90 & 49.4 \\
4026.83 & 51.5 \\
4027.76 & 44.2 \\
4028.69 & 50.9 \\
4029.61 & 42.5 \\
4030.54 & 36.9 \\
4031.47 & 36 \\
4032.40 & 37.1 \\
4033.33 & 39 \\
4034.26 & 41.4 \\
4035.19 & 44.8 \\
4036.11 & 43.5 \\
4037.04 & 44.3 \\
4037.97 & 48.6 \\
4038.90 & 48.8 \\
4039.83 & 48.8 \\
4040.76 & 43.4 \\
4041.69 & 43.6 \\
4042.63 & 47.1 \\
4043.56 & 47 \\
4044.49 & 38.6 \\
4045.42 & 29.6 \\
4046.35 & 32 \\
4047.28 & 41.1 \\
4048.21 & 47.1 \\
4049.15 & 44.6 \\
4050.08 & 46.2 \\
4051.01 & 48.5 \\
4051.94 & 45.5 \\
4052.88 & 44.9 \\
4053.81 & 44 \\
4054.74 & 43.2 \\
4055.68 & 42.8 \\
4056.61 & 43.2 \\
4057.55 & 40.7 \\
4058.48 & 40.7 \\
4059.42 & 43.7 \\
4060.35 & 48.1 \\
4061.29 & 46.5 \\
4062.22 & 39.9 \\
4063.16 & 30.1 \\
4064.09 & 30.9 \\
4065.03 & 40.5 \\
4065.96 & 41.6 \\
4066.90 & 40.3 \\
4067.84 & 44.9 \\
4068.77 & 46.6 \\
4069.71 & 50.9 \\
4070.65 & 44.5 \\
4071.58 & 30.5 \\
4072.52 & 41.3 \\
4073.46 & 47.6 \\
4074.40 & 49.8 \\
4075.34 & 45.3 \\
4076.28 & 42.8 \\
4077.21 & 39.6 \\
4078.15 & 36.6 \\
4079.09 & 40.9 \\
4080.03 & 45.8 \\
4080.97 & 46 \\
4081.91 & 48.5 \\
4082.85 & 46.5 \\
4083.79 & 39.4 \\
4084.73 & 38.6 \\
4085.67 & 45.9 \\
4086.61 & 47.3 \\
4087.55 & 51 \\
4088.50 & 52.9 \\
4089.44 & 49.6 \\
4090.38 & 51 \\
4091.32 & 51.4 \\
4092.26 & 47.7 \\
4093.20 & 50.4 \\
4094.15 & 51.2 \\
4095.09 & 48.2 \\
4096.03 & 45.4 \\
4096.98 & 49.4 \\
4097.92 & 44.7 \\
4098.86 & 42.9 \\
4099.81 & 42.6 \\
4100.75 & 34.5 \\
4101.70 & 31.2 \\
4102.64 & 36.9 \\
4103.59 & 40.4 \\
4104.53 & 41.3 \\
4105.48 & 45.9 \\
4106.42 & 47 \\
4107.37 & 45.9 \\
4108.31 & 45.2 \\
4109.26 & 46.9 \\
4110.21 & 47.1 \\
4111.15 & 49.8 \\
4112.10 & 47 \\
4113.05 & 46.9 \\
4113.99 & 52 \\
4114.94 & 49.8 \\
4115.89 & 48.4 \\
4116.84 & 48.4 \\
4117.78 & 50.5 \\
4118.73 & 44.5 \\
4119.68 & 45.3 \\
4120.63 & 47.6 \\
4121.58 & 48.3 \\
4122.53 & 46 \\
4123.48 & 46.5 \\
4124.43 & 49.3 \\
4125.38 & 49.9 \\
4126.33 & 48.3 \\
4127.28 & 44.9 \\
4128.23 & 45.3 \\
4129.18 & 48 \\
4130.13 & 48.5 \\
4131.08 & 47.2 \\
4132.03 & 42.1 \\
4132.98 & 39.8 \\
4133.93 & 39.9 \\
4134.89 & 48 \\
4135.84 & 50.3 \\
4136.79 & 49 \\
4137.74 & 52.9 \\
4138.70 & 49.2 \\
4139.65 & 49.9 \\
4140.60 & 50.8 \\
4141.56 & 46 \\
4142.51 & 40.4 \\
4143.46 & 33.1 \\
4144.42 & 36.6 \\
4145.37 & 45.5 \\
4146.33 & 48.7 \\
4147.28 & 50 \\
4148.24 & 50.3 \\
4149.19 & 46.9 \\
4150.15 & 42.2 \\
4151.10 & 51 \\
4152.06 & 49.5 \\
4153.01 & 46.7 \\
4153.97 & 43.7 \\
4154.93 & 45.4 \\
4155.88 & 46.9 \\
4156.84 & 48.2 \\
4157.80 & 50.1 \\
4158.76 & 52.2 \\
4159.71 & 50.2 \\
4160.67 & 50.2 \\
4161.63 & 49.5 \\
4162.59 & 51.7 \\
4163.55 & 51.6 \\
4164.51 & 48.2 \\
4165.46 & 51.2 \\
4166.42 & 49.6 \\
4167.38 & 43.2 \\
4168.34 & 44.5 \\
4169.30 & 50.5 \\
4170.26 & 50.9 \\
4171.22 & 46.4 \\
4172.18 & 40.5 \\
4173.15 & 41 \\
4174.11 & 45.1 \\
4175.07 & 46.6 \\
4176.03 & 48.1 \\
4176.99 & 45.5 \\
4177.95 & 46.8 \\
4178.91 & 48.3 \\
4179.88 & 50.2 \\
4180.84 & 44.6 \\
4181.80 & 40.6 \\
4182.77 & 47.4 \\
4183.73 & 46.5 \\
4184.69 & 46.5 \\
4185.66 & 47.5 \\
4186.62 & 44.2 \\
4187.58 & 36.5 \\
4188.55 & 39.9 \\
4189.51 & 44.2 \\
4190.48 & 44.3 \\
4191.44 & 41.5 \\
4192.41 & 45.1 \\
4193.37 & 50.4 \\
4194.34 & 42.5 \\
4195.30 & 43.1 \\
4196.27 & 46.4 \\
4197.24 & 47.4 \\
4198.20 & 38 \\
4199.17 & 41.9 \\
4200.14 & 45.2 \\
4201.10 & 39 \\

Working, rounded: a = 51.5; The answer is -4.28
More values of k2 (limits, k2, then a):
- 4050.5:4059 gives -4.21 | 48.5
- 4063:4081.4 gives -4.27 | 50.9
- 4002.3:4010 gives -4.18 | 47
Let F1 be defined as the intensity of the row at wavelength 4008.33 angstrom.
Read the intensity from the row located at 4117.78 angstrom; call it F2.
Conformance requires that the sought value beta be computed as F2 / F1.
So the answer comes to 1.13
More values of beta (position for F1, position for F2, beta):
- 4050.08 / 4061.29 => 1.01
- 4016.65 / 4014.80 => 1.07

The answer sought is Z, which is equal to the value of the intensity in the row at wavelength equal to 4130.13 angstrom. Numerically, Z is 48.5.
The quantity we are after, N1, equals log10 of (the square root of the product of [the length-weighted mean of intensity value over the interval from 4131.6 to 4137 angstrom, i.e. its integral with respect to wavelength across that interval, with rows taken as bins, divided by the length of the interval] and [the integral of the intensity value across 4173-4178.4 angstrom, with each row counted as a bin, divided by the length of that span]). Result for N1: 1.66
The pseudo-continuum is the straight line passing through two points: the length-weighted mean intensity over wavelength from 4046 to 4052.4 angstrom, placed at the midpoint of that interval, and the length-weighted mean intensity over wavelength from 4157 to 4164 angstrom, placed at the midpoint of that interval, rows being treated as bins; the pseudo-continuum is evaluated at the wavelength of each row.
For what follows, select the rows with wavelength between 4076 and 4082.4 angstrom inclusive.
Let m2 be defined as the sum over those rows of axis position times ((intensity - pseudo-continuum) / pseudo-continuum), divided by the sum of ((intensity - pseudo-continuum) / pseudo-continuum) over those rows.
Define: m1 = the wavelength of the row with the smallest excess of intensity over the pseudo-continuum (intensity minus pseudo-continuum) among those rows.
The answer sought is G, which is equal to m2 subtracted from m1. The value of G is 0.9 angstrom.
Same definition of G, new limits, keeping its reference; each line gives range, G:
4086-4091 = -2.1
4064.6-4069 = 1.3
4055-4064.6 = 0.9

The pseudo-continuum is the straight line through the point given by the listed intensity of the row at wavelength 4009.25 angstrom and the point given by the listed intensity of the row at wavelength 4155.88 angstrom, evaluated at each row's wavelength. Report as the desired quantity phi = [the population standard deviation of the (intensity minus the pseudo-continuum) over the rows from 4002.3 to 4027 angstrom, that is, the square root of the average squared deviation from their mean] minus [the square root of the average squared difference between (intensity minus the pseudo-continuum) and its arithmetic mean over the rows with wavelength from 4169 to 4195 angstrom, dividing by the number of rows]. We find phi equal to 0.5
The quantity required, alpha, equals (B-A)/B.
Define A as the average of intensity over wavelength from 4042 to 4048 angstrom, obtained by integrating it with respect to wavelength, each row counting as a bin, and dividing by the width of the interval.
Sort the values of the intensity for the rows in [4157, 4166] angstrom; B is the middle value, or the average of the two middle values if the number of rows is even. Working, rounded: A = 39.7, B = 50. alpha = 0.21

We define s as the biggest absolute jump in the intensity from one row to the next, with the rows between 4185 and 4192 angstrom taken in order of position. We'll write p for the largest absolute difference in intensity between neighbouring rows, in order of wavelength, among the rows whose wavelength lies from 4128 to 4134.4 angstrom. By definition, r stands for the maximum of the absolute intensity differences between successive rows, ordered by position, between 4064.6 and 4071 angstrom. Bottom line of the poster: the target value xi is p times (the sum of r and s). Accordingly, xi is 72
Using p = 5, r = 6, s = 7.7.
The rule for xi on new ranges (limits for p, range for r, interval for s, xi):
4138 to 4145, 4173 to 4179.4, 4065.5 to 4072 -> 132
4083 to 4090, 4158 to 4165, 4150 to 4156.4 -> 89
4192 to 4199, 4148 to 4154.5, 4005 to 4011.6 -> 139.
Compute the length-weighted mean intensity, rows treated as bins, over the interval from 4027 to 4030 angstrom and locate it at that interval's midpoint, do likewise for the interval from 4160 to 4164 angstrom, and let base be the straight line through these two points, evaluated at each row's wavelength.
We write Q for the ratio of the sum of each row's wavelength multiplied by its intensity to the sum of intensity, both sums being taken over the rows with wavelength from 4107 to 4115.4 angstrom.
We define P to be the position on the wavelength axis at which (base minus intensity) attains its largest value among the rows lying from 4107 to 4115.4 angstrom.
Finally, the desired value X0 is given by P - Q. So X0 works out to -2.9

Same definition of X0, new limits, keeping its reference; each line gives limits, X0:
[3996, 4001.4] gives -0.5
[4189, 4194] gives -0.1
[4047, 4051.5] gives -1.9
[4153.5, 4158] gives -2.0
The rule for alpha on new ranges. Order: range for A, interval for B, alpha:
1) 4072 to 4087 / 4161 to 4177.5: 0.09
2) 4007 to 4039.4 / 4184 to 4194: 0.00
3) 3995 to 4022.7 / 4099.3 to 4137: 0.08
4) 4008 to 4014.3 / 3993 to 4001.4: -0.09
